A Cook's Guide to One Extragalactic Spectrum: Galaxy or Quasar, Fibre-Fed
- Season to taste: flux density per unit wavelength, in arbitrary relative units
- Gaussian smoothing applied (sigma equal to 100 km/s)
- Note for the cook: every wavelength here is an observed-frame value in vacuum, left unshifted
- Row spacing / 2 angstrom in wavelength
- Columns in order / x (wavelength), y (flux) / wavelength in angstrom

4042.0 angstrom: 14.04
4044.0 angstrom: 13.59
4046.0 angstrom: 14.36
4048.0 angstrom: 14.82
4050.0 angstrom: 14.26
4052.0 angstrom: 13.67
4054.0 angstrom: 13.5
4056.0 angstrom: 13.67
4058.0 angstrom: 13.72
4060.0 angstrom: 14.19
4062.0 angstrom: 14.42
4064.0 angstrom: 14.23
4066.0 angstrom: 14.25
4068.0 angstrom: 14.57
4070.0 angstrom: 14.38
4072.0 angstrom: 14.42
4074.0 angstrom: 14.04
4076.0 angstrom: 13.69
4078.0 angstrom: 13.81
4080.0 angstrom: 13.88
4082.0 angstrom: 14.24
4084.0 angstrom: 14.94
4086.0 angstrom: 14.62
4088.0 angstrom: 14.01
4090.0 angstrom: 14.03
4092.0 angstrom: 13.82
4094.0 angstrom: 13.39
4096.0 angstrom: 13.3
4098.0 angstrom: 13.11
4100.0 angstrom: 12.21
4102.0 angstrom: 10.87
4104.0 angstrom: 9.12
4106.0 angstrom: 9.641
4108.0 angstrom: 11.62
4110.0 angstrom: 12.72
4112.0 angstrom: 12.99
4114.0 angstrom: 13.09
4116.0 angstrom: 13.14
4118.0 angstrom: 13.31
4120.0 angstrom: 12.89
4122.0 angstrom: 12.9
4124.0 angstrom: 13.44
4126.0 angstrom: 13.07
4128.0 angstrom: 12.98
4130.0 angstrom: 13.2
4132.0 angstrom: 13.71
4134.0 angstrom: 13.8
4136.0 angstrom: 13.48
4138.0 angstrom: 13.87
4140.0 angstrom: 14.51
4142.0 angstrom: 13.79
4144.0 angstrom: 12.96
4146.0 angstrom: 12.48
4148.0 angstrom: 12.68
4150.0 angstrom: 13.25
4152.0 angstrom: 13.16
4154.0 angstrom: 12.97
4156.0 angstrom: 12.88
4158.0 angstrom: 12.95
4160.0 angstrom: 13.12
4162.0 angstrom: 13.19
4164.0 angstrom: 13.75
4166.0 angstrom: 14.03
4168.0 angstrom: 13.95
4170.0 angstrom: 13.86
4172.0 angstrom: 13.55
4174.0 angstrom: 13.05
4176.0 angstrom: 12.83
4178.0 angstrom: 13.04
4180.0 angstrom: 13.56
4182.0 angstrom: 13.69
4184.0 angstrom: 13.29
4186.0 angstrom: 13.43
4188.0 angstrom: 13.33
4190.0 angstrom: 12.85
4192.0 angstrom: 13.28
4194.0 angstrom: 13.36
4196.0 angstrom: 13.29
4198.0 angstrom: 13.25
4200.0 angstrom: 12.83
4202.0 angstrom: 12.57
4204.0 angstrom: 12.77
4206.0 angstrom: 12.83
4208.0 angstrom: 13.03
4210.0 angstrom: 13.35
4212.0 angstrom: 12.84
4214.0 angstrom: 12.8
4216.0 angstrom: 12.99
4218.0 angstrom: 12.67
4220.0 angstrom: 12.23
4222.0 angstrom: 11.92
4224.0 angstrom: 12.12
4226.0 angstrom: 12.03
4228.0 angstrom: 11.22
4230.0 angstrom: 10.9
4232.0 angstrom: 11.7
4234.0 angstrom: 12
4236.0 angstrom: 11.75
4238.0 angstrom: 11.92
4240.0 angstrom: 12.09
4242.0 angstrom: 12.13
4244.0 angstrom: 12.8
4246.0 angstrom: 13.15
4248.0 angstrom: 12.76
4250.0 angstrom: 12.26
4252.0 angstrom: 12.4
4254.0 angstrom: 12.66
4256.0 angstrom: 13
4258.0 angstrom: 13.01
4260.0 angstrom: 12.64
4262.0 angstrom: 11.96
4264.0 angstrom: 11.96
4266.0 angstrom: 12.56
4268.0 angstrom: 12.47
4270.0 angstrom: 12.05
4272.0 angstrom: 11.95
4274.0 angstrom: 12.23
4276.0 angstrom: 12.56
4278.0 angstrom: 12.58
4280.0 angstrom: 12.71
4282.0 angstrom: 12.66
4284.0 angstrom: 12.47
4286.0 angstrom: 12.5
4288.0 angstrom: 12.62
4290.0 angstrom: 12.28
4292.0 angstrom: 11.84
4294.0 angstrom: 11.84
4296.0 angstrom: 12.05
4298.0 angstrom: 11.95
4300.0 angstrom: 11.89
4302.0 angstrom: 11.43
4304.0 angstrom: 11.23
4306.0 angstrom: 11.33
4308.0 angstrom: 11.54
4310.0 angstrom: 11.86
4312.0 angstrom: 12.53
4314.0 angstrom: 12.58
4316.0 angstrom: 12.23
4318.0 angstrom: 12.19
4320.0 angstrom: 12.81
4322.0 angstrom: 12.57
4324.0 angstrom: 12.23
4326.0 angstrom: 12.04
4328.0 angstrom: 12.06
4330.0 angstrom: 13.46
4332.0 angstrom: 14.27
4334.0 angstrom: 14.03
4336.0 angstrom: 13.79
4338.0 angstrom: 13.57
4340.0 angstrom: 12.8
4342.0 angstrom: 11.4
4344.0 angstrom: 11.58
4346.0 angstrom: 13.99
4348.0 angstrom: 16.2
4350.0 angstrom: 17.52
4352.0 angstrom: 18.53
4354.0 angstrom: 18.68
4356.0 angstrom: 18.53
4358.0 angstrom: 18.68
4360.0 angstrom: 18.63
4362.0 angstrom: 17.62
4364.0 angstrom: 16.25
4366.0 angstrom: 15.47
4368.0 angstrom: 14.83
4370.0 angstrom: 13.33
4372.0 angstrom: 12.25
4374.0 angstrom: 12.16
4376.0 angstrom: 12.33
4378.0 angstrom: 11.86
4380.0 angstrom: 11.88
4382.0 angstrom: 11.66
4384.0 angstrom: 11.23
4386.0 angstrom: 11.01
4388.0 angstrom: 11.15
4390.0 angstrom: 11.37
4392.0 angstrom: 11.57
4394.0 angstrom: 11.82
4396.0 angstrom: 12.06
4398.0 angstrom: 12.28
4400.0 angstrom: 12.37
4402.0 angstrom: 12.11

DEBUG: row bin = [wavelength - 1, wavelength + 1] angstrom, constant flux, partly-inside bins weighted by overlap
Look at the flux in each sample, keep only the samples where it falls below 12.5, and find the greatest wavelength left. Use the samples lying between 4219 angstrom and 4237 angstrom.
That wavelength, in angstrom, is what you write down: 4236.0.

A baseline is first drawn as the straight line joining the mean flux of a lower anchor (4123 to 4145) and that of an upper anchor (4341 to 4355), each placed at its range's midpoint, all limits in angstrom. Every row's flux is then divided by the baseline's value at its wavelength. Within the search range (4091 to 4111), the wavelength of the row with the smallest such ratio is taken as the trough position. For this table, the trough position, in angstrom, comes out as 4104.0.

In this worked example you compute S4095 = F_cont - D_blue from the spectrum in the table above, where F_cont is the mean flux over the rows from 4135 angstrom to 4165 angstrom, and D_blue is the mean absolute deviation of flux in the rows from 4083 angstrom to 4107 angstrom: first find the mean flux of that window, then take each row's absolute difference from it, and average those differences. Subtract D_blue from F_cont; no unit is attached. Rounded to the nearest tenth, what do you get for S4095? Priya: 11.7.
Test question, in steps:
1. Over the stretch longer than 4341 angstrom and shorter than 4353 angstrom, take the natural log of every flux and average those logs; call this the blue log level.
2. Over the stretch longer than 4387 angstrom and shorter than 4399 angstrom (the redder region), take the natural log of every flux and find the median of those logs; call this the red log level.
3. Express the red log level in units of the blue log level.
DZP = 0.92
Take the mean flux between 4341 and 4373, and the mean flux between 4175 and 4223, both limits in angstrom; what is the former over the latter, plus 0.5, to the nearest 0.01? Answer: 1.72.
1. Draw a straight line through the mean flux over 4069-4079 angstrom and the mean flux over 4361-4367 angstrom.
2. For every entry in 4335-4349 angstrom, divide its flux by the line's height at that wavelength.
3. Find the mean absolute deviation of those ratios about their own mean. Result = 0.074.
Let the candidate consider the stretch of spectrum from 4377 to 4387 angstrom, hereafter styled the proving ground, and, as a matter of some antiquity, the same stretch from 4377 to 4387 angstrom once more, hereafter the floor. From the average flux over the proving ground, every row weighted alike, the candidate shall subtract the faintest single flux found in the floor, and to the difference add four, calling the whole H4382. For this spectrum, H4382 4.52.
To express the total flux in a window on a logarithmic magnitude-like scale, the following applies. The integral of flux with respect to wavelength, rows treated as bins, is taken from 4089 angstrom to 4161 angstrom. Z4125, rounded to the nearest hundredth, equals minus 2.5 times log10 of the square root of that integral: -3.71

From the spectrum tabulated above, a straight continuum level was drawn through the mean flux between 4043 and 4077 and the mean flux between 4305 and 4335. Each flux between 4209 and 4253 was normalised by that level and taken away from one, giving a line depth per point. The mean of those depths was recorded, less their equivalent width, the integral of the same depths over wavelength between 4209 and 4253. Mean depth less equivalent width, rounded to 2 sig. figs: -2.6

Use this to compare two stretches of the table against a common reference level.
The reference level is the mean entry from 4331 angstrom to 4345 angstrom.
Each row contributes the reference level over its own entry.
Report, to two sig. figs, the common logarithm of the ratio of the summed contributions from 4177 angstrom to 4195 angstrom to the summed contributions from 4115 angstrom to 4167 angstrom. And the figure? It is -0.46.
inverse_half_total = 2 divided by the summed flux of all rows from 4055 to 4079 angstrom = 0.012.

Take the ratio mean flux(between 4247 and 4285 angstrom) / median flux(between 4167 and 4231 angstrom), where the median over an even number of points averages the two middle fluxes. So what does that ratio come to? 0.96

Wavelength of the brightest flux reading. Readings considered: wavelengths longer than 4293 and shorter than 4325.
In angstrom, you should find 4320.0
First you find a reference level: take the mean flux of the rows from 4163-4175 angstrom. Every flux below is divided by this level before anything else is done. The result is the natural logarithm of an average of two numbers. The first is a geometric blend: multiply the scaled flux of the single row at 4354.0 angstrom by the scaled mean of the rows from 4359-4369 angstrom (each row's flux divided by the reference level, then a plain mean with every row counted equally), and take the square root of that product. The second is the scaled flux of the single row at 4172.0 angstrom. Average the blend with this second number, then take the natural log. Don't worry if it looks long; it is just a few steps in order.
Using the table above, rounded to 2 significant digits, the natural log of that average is 0.13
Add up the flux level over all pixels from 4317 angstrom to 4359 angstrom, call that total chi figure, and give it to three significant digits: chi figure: 301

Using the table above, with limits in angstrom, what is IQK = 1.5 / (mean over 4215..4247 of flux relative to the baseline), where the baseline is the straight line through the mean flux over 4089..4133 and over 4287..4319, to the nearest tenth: -12.2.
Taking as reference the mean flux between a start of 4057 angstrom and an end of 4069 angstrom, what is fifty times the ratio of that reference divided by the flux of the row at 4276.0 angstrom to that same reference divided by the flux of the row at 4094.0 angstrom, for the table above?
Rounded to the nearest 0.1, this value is 53.3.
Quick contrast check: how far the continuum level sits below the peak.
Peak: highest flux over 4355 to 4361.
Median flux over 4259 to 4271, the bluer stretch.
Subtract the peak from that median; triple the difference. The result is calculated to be -19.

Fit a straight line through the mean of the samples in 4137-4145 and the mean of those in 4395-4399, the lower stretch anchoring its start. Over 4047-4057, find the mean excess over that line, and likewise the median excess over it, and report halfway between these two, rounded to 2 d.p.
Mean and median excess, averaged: -0.50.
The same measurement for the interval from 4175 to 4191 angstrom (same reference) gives -0.23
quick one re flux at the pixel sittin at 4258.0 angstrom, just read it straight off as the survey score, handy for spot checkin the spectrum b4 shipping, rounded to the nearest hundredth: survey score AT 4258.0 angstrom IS 13.01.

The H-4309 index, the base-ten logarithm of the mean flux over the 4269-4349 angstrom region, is 1.10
